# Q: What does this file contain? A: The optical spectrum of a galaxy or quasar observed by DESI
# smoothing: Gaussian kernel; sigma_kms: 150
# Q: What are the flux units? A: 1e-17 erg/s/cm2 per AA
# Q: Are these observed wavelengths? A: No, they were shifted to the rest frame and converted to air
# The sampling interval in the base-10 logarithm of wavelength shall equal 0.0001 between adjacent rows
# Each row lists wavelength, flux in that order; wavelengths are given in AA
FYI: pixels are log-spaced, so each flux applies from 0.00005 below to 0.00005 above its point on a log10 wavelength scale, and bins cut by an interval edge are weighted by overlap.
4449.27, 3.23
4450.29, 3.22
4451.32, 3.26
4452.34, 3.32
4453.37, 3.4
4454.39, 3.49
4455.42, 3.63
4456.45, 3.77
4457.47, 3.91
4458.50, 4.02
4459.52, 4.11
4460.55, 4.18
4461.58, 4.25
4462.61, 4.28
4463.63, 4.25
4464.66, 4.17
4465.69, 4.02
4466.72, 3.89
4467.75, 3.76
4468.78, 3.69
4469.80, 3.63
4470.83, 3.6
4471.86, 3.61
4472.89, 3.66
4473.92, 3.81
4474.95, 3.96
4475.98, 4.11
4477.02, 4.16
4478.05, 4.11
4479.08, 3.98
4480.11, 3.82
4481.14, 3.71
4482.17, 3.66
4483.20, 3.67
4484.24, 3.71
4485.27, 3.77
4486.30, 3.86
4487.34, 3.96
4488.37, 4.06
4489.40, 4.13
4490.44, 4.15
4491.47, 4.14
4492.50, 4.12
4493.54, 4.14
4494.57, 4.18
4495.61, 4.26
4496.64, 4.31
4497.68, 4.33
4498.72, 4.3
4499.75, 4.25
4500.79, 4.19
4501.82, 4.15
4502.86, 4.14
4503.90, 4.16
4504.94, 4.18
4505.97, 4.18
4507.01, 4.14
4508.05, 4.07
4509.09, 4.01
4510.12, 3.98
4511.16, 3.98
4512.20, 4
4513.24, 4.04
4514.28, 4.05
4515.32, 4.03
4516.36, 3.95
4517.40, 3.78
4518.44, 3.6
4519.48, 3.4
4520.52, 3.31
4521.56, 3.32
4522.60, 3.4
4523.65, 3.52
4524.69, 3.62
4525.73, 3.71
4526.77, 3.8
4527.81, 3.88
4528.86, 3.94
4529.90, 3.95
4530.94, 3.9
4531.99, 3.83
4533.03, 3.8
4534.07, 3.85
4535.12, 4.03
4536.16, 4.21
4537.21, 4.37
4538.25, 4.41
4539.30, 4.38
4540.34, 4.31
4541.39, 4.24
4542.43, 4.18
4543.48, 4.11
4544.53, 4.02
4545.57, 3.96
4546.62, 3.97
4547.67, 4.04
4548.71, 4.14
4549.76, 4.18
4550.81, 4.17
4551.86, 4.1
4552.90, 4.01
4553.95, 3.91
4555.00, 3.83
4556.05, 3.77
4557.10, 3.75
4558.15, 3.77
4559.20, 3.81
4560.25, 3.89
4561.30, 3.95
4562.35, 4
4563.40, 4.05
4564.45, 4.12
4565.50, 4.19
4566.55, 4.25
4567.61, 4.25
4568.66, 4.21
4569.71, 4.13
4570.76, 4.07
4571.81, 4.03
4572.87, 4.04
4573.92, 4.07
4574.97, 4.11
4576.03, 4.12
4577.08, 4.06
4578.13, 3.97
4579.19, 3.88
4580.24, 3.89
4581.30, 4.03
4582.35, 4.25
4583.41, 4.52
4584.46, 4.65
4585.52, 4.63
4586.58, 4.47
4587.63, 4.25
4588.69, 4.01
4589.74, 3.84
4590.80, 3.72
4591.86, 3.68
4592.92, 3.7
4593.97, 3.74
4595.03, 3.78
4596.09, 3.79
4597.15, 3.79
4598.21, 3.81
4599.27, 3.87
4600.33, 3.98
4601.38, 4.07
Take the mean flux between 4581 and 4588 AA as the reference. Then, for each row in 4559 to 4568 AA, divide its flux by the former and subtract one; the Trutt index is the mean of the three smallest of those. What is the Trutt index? -0.12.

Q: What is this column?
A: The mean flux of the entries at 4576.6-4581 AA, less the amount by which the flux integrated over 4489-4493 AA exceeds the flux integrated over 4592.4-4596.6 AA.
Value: 3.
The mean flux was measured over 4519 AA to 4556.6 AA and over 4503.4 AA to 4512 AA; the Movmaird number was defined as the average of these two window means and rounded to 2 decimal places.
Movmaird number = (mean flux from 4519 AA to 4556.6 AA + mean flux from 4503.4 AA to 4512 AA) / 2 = 4.01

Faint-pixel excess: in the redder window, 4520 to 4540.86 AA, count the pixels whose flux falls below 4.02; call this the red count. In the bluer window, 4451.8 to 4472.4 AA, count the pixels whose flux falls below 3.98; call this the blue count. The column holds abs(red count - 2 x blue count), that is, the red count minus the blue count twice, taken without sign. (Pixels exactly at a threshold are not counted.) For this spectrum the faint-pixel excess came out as 10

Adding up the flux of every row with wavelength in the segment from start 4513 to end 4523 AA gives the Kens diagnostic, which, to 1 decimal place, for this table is 36.9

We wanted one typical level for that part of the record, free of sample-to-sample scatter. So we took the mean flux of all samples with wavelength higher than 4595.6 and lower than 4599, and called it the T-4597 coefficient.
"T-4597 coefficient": 3.8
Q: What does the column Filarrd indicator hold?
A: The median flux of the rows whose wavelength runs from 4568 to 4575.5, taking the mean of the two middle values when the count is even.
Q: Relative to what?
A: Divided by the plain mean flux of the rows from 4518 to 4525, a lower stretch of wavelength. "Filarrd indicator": 1.18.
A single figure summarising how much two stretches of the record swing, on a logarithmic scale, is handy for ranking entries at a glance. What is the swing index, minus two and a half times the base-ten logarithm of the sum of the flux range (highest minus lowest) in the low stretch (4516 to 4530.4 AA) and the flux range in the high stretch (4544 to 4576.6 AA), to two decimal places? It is -0.14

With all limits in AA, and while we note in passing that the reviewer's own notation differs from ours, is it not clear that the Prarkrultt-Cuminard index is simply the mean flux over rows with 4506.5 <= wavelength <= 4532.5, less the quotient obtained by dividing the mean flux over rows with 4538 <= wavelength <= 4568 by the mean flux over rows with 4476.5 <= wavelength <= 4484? 2.76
